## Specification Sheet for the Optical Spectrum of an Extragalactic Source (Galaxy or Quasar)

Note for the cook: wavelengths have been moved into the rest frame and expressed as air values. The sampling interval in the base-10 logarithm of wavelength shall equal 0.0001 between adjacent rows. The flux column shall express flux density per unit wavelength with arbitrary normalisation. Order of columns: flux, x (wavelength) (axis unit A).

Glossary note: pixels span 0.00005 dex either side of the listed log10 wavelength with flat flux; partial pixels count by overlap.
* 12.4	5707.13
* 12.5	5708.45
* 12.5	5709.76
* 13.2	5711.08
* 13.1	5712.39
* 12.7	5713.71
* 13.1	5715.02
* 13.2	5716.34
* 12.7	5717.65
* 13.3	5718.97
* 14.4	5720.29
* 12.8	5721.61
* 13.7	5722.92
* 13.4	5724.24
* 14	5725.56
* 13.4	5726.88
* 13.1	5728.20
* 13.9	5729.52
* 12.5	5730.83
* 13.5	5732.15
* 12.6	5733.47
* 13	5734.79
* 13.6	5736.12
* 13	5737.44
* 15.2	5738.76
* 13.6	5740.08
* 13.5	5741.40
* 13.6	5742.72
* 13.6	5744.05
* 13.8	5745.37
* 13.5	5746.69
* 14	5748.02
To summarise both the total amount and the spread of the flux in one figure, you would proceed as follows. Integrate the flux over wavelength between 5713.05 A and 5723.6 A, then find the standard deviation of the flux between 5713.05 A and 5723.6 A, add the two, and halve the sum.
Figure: 70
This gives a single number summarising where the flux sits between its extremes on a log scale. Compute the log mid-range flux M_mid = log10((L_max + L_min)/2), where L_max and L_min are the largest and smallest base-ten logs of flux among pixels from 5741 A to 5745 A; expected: 0.054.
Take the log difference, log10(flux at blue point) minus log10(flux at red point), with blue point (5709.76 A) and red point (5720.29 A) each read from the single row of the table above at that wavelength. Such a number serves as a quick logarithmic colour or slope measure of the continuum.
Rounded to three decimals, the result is -0.061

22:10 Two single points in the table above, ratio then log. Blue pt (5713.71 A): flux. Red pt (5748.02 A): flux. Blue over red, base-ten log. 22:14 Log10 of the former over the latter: -0.04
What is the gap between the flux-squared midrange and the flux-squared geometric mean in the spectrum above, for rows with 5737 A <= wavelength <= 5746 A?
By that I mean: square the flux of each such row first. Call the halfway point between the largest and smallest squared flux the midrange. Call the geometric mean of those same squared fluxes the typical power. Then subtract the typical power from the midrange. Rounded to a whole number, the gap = 11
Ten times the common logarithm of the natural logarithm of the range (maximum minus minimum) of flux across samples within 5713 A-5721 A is -2.8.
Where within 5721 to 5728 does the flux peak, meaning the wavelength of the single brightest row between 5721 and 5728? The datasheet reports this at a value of 5725.56 A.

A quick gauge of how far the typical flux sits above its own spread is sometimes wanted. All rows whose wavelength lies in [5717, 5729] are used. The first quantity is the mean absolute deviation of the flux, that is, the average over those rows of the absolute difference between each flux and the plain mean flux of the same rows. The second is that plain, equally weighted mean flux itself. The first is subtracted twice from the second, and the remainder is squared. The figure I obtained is 159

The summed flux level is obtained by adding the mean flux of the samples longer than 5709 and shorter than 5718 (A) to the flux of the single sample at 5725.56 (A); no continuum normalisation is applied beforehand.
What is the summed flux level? 26.9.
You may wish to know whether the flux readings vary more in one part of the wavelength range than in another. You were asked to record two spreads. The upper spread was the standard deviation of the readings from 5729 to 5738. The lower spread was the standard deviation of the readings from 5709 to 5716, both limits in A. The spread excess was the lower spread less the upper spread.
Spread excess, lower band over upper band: -0.22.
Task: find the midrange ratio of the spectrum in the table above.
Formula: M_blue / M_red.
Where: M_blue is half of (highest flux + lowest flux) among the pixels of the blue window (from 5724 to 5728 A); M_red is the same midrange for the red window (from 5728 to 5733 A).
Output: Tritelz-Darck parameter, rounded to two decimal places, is 1.04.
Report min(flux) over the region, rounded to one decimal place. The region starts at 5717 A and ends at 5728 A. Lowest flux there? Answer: 12.7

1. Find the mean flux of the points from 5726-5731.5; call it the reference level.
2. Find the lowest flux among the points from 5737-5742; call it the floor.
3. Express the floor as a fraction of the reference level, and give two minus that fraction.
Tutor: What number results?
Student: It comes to 1.02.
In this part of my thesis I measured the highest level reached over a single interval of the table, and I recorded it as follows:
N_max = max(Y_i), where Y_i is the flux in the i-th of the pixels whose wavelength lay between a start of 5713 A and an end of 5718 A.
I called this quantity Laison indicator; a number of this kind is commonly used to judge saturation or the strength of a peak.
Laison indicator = 13.2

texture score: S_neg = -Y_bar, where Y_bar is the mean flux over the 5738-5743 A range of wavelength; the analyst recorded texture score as -14.0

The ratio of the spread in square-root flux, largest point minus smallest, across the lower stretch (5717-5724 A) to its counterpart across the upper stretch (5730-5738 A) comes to 1.5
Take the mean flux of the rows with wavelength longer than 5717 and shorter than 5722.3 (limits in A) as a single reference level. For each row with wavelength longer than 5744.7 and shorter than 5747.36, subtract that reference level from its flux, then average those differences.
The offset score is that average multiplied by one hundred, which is 35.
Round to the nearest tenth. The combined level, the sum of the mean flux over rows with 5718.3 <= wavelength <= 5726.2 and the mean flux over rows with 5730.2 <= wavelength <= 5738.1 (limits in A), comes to 26.6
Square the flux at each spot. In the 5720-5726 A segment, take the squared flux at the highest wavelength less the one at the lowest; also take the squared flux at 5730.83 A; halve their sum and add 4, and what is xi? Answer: 76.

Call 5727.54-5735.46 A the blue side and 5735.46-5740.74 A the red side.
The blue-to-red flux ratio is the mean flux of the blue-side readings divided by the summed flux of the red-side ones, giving 0.24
